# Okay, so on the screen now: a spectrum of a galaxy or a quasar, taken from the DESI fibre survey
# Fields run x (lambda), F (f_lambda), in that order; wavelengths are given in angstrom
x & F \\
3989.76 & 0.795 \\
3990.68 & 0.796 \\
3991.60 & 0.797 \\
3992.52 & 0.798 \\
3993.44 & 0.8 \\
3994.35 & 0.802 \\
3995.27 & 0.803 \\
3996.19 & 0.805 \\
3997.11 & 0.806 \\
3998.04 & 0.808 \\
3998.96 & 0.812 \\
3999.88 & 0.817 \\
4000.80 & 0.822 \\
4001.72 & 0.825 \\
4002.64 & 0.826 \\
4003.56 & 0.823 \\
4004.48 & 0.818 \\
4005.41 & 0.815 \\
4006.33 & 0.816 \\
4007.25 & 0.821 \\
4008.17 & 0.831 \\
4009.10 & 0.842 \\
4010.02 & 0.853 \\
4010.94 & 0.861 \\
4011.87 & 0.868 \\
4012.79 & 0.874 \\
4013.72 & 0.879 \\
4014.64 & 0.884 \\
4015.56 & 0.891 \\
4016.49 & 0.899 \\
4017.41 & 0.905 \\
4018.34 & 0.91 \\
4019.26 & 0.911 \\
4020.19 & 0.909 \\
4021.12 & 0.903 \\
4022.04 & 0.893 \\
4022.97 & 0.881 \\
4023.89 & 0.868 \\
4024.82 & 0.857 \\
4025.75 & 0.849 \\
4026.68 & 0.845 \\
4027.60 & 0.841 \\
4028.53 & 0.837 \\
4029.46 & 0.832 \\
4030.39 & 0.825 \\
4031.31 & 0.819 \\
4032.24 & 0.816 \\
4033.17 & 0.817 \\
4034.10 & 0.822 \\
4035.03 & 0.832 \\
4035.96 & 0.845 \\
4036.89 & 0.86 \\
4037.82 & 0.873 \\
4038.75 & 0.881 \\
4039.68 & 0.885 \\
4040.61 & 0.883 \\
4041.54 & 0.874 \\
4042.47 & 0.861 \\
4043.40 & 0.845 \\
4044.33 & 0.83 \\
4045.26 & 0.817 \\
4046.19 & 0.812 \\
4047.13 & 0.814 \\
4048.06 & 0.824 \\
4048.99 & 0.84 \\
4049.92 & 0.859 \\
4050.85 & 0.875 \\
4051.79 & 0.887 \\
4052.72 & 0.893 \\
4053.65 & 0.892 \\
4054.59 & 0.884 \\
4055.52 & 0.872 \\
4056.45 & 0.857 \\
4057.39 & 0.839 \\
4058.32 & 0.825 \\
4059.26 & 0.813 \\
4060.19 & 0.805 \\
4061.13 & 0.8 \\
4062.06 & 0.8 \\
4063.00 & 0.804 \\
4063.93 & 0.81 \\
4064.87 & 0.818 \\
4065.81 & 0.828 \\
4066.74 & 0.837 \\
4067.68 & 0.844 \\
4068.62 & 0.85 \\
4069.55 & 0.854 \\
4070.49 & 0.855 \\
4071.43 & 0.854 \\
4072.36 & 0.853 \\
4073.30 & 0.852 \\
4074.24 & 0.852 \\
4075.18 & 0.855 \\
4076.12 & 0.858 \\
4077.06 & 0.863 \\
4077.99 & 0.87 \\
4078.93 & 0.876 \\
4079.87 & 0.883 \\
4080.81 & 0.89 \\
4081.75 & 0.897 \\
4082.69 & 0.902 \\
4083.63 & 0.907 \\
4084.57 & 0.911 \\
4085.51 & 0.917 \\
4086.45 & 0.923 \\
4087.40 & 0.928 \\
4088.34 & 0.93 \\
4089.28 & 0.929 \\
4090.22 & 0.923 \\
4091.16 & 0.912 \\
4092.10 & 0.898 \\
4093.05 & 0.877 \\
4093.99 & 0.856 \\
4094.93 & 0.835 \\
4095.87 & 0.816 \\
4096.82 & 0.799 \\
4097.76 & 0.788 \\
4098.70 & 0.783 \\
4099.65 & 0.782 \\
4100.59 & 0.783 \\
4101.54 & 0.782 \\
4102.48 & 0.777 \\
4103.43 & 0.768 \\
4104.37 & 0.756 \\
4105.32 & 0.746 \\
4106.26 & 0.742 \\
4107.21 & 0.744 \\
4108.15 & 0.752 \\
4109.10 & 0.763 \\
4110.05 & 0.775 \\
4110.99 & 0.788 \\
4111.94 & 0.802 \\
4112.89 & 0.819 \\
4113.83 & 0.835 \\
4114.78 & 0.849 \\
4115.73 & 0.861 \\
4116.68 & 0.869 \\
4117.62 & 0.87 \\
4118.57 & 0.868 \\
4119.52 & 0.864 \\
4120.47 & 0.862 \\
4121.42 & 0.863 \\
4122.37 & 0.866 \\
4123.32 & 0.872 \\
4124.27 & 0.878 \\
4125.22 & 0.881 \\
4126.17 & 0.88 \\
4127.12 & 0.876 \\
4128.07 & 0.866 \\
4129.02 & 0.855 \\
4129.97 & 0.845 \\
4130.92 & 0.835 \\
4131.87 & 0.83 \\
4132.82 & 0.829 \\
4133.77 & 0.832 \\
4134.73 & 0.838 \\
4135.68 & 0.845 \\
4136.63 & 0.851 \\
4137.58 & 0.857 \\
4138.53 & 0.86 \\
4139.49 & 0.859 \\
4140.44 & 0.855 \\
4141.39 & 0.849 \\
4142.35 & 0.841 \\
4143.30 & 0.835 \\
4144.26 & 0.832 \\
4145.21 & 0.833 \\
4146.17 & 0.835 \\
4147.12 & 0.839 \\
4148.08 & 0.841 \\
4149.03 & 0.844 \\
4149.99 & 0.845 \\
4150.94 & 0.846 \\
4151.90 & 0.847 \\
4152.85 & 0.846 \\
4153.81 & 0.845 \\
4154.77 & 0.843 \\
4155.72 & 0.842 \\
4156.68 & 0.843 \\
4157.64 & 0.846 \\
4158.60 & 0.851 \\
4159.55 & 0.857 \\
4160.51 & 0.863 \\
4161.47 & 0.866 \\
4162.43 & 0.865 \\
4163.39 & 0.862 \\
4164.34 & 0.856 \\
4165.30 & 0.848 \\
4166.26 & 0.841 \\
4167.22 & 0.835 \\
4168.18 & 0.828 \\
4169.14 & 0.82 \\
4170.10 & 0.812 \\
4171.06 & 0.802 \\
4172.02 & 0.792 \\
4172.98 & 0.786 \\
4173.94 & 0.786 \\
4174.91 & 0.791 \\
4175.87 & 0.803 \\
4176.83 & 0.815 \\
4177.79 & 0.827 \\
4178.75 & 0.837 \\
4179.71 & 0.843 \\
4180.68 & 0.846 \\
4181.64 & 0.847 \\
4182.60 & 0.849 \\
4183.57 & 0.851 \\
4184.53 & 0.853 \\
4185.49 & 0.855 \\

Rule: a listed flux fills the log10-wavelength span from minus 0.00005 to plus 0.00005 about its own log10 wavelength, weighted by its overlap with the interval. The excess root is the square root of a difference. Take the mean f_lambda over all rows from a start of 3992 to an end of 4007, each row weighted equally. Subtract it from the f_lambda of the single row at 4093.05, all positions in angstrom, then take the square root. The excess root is 0.25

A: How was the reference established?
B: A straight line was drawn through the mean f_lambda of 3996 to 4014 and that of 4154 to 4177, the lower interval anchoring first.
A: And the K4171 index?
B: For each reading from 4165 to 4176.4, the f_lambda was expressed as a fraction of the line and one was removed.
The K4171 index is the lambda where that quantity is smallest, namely 4173.94 angstrom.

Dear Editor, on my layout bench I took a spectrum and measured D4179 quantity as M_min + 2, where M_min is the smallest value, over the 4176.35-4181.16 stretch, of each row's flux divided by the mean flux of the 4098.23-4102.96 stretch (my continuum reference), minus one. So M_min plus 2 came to 2.04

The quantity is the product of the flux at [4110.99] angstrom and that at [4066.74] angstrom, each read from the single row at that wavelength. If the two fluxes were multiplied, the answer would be 0.660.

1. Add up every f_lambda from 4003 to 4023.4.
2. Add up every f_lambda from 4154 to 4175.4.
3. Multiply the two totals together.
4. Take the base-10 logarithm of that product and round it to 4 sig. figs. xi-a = 2.544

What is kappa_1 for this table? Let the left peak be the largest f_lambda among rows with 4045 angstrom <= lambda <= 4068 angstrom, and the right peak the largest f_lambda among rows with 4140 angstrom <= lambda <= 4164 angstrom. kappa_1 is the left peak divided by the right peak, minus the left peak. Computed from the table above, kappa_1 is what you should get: 0.138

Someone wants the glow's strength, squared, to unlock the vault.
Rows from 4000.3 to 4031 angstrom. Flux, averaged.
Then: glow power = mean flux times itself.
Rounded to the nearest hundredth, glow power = 0.74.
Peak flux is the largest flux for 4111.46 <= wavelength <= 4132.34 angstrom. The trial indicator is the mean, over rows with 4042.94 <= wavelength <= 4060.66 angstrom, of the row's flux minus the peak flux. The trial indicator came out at -0.035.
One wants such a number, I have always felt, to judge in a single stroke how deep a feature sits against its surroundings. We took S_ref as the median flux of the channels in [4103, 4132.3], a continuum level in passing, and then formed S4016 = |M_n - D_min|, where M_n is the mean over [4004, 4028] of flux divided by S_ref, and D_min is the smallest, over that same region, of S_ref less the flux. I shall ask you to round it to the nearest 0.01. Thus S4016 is 1.08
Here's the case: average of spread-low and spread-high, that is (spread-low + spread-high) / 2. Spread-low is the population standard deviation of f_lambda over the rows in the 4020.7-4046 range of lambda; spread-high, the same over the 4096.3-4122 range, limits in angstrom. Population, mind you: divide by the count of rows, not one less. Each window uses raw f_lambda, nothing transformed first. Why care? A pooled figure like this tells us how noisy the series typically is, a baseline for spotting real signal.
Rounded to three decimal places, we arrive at 0.035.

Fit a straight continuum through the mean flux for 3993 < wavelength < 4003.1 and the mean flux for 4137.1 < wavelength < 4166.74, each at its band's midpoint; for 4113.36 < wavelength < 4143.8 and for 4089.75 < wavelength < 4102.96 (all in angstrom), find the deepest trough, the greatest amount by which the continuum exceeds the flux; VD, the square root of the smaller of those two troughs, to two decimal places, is 0.12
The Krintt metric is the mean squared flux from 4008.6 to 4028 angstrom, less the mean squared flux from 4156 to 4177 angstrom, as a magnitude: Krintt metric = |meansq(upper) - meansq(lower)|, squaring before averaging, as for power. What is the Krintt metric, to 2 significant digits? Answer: 0.080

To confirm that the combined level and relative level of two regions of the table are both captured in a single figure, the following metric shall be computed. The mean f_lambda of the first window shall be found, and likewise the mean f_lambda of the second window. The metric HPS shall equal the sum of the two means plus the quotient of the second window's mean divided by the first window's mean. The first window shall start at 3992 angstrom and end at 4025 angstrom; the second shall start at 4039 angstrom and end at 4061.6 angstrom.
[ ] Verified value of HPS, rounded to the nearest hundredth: 2.70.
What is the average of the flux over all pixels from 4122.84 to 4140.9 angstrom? 0.855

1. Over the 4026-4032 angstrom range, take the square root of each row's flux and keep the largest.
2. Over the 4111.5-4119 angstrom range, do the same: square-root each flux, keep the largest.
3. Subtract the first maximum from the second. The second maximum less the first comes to 0.013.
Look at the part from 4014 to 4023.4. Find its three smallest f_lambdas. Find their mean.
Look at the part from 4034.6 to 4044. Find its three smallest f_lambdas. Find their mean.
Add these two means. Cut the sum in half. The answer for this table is 0.86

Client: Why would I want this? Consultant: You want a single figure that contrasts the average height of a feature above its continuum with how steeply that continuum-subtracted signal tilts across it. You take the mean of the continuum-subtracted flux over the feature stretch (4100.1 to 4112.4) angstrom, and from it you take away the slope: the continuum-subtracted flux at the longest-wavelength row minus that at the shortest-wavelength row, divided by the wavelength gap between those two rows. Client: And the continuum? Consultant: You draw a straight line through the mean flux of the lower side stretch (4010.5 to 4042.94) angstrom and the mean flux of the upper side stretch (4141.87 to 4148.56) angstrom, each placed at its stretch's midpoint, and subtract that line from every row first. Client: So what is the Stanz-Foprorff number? -0.080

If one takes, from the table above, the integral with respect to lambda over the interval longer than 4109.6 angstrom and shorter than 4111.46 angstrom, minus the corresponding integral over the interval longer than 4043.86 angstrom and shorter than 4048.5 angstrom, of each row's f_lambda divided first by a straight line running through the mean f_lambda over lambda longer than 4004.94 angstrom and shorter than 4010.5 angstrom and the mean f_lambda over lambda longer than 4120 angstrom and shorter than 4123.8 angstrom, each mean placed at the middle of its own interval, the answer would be -2.8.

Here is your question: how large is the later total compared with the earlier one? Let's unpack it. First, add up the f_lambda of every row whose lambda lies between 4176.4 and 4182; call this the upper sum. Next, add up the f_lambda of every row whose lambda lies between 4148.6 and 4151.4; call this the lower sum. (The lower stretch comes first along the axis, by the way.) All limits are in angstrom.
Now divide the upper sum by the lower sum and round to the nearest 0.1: 2.0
